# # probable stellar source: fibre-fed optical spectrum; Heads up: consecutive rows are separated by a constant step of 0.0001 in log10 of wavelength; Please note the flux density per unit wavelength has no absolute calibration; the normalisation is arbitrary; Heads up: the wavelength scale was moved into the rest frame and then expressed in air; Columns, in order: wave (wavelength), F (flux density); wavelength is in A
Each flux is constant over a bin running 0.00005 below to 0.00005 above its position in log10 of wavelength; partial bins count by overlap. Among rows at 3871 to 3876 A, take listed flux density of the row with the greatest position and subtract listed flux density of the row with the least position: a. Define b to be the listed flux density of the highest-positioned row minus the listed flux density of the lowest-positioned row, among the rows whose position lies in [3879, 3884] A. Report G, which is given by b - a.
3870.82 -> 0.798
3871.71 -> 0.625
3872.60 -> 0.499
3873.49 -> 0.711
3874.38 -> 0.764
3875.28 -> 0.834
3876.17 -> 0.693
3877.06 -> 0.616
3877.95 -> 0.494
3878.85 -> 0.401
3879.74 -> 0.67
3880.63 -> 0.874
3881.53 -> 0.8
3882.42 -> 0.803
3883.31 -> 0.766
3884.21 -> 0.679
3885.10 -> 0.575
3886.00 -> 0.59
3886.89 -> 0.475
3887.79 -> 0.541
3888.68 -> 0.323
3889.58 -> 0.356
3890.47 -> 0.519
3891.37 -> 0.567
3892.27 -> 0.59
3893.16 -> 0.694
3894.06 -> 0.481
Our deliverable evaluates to -0.11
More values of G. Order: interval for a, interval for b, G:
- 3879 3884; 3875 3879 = -0.53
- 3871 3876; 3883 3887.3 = -0.50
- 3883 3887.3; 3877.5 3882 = 0.60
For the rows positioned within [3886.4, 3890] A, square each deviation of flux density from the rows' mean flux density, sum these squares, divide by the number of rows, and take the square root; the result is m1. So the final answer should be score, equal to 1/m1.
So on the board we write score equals 11.3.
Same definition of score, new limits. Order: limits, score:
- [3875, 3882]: 6.5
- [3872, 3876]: 8.0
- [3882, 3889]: 6.8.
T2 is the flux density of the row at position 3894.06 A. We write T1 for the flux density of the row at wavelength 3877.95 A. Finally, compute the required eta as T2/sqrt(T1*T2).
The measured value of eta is 0.99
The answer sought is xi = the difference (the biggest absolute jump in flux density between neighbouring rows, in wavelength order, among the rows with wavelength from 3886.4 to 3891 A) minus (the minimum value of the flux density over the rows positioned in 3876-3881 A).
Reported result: -0.18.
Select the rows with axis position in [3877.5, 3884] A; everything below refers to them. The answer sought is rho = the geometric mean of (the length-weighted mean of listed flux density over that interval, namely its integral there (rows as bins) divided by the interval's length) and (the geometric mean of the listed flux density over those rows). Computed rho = 0.675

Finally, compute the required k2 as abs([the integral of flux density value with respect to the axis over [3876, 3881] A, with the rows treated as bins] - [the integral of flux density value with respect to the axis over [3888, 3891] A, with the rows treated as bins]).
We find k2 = 1.8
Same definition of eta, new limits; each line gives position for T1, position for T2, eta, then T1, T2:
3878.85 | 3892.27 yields 1.21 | 0.401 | 0.59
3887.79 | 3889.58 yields 0.81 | 0.541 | 0.356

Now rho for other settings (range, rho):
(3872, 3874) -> 0.604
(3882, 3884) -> 0.778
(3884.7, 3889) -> 0.497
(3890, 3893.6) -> 0.590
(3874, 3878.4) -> 0.674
